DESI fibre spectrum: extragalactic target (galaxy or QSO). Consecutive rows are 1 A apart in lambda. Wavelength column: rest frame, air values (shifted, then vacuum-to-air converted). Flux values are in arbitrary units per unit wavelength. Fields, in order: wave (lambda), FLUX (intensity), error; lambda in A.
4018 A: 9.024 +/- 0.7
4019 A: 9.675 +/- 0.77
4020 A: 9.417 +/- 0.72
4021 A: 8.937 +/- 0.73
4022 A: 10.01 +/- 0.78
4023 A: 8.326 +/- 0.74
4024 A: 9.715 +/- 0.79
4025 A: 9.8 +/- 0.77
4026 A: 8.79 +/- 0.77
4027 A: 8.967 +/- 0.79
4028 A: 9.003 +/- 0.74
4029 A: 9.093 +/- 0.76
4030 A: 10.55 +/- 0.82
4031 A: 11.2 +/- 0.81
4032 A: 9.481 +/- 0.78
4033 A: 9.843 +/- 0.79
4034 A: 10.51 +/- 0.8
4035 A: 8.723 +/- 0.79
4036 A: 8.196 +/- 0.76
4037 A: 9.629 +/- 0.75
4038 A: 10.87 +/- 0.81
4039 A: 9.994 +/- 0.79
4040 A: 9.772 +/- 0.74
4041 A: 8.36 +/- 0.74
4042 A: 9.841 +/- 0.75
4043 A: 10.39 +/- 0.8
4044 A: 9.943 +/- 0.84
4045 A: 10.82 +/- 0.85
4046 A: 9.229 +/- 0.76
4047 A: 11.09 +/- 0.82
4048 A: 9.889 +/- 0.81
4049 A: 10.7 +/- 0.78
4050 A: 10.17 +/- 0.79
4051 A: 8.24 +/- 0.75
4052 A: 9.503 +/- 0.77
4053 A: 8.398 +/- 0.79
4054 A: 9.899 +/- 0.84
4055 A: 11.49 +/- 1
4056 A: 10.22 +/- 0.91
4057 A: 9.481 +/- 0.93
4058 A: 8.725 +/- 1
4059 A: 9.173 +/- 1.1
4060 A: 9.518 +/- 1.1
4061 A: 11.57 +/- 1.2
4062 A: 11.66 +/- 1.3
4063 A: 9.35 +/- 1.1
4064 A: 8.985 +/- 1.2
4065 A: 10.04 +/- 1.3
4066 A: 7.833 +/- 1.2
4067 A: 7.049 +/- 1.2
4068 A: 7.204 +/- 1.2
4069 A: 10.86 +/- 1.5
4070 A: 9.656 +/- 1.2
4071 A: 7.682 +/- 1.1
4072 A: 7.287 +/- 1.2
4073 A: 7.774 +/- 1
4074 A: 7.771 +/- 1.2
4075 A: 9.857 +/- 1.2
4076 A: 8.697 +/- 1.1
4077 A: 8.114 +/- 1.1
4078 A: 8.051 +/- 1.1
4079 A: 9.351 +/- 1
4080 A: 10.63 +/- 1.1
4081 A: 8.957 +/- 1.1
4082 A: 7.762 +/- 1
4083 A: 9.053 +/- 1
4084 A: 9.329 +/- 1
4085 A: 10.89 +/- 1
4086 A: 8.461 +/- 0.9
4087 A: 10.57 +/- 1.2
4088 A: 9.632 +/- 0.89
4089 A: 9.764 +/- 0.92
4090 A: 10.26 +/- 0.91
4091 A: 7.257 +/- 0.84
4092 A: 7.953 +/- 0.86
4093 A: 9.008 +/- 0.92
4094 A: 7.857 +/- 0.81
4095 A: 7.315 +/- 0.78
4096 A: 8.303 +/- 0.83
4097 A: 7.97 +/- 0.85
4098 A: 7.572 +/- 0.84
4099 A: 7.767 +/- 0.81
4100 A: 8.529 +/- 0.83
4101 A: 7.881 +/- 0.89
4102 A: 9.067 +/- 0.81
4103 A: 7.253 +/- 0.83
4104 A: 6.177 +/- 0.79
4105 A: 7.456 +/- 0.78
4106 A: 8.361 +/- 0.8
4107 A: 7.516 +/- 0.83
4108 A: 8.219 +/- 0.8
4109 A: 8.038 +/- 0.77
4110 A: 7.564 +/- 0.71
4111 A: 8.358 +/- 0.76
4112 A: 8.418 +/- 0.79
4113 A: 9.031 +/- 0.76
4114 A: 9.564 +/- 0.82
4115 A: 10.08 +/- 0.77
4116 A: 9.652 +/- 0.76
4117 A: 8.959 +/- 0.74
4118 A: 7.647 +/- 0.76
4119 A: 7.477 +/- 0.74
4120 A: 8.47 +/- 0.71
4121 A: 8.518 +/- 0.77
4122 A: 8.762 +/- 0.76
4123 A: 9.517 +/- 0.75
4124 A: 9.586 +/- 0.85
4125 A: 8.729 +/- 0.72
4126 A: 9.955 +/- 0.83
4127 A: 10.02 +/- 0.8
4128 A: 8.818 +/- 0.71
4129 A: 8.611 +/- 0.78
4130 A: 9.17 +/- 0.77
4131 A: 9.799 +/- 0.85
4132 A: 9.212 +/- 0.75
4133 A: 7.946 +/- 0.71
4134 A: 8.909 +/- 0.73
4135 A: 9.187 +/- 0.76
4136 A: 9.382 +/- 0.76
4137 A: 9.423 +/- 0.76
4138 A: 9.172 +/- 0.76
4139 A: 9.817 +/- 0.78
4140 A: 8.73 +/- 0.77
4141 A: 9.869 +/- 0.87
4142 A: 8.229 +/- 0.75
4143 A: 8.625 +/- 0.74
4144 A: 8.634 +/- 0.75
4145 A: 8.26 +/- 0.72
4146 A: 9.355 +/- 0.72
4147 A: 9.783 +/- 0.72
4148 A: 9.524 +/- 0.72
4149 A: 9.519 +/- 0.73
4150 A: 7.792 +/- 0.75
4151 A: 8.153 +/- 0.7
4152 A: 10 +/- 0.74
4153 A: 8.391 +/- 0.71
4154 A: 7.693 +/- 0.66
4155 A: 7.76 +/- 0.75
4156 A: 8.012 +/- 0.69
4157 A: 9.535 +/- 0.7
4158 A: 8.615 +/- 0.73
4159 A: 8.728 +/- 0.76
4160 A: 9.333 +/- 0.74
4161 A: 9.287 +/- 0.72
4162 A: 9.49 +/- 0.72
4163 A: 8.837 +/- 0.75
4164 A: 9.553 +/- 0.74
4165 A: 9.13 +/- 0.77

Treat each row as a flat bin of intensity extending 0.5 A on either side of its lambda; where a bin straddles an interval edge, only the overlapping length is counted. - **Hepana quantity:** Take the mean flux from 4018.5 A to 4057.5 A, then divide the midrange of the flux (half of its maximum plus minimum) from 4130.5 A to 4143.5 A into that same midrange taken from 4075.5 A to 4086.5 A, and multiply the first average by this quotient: 10.2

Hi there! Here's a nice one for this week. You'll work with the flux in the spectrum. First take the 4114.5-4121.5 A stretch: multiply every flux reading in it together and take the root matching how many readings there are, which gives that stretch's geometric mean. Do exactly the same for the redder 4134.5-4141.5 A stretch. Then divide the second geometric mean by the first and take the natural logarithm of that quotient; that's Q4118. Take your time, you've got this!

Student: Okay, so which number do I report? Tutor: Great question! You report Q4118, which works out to 0.080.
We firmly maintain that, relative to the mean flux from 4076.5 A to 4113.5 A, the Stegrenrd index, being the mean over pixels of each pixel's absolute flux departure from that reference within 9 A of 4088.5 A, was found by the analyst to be 1.0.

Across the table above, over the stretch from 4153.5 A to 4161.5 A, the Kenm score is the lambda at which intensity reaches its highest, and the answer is 4157 A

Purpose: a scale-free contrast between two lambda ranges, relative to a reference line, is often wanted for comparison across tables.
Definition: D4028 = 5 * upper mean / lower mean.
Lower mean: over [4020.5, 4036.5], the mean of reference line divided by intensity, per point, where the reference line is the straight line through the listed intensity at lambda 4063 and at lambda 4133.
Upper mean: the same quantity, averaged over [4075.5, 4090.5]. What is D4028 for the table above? 4.5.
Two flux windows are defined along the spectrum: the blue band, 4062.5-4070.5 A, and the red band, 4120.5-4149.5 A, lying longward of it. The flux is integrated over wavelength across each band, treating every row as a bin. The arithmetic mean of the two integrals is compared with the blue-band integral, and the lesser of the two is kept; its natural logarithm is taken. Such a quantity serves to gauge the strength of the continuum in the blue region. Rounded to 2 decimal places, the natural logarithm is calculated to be 4.26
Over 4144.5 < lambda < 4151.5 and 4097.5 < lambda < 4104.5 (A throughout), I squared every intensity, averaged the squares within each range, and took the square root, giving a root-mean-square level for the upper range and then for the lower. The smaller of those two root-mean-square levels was 7.8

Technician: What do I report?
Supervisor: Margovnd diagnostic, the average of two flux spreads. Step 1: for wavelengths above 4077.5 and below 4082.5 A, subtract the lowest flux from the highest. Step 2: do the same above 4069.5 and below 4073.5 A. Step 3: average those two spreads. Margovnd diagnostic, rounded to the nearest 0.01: 2.62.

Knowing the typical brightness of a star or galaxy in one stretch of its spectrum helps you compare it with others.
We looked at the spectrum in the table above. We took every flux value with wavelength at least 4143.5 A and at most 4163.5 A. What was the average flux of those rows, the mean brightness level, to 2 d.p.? 8.84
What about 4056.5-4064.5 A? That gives 9.81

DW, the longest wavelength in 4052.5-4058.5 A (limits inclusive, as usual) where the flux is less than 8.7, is 4053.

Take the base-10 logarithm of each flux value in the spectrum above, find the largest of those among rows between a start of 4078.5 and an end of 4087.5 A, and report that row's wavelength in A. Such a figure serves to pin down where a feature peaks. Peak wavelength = 4085 A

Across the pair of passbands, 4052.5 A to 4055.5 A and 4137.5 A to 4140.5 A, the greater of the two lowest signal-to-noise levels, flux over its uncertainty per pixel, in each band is 11.3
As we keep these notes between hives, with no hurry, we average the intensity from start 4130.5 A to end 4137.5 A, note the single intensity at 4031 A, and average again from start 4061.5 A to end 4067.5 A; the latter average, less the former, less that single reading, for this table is -11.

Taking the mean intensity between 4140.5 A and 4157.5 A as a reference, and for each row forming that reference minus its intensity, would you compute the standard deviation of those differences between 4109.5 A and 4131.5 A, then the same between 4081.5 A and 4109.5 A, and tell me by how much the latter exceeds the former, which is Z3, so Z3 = 0.32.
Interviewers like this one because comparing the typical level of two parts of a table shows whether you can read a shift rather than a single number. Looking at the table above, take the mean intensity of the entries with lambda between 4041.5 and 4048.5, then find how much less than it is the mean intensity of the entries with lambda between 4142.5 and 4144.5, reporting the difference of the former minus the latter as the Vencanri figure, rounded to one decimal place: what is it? 1.5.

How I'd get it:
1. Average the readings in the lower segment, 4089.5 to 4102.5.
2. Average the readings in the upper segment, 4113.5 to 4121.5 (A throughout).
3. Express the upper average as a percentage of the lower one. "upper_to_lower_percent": 107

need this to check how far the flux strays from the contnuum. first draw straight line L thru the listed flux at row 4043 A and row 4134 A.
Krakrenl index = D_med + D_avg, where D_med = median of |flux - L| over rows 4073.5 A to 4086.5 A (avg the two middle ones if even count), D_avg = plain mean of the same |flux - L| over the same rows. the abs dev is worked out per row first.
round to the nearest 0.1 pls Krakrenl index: 2.3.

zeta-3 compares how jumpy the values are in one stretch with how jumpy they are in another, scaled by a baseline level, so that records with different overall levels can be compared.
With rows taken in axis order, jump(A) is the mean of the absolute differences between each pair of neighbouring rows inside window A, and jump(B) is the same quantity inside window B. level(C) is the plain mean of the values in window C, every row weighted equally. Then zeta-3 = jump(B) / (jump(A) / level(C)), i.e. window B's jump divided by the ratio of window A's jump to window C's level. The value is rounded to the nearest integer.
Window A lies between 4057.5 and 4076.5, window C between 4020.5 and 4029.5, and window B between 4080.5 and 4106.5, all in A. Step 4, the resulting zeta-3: 8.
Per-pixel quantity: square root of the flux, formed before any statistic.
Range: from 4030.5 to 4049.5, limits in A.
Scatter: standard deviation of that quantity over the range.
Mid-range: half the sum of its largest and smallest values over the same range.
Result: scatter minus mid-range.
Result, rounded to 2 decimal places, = -2.97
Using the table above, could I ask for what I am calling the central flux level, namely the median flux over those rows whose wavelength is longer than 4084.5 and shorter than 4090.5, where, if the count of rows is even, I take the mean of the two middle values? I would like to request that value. 10.0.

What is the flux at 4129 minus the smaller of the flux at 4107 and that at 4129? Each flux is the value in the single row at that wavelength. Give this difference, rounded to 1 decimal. 1.1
